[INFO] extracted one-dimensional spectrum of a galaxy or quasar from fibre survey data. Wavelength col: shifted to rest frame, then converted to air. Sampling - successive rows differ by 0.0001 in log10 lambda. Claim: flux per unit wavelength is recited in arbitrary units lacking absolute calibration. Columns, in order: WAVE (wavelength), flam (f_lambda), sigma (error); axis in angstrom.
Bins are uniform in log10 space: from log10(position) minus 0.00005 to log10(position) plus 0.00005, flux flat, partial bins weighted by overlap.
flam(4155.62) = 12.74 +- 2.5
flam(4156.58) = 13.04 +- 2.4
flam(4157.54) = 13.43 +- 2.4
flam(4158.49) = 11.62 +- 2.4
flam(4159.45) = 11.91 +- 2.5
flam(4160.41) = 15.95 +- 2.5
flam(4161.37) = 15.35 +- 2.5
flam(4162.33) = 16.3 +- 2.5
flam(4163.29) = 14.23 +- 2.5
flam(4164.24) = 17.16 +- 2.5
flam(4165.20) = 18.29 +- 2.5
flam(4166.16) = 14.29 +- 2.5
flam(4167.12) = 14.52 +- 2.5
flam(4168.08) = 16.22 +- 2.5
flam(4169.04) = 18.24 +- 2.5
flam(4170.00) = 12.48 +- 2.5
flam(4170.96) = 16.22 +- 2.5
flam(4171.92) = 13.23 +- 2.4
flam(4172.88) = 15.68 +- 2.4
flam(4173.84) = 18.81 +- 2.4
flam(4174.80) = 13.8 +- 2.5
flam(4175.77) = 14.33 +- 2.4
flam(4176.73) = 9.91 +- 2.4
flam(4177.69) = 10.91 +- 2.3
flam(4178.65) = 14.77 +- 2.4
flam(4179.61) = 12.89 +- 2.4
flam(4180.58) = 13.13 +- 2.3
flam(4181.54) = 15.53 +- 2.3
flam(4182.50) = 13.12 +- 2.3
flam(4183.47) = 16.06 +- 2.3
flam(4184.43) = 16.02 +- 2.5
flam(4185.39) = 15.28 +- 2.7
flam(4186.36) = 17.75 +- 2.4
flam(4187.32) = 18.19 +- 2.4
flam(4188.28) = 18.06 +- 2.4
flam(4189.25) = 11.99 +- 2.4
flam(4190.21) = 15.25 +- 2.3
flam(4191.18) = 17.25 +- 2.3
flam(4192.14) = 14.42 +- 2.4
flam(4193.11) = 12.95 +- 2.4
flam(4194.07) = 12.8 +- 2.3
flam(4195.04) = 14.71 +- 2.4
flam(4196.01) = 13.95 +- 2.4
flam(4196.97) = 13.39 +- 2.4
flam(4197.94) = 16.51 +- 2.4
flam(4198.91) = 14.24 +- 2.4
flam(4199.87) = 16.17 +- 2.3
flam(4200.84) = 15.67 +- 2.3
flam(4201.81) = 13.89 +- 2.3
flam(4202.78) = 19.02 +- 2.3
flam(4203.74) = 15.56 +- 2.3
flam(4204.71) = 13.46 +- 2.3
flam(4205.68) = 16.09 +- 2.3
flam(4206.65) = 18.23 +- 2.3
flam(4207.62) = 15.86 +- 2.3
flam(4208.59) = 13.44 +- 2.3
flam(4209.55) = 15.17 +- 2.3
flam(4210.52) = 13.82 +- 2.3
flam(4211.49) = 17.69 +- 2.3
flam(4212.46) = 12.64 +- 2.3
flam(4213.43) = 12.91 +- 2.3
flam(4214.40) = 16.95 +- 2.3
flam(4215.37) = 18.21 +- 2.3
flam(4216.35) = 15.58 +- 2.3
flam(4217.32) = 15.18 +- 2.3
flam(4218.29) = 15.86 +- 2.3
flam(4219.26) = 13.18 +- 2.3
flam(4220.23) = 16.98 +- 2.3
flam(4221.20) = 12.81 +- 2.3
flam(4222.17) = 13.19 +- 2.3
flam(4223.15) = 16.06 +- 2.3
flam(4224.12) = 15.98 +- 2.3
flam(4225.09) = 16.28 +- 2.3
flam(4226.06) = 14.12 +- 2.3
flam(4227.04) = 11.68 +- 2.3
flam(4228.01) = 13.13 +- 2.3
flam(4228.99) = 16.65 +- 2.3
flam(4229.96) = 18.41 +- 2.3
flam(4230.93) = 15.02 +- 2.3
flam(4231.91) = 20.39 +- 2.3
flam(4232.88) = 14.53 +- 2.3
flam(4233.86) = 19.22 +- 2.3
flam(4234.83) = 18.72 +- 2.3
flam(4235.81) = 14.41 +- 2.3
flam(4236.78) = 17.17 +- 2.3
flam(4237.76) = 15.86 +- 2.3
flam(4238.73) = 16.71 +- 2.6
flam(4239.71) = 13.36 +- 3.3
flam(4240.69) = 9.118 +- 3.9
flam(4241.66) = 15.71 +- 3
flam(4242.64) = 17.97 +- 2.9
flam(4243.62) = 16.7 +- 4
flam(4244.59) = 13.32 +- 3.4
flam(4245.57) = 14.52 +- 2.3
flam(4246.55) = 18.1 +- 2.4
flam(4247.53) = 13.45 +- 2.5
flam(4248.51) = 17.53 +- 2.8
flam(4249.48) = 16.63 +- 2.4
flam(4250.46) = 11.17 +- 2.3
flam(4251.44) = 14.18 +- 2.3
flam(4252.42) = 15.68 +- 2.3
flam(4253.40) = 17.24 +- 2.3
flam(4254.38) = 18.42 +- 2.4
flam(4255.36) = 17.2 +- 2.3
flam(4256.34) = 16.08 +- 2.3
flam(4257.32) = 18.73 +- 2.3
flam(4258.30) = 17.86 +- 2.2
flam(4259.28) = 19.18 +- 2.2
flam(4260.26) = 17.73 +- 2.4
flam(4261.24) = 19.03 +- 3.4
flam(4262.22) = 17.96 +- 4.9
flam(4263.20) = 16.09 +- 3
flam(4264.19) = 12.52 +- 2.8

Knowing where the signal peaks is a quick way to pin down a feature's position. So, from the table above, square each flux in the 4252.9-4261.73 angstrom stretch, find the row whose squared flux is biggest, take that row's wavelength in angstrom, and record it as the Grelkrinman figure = 4259.28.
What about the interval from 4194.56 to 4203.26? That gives 4202.78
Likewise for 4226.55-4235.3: 4231.91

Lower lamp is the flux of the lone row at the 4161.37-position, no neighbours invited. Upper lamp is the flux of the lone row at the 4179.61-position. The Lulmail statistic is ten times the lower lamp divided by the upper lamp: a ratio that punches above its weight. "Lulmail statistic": 11.9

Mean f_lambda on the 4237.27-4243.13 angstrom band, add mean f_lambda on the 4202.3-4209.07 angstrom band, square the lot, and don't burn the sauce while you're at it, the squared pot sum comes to 945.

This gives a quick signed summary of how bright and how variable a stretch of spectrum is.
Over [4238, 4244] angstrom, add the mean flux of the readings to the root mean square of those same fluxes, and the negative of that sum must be -30.1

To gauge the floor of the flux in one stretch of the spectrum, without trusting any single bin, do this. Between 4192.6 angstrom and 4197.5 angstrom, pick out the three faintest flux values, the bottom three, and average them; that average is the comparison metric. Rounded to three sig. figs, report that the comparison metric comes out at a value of 13.0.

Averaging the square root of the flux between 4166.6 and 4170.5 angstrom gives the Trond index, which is 3.91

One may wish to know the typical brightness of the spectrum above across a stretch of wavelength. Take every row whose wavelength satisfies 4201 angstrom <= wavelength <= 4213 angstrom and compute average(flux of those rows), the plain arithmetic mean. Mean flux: 15.41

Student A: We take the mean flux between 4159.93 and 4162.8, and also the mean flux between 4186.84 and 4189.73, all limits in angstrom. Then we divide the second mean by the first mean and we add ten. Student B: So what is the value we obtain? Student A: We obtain 11.0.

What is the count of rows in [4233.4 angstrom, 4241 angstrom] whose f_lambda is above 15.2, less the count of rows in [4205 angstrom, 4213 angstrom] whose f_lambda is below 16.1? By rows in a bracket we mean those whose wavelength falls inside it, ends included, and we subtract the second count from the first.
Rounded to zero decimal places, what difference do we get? -1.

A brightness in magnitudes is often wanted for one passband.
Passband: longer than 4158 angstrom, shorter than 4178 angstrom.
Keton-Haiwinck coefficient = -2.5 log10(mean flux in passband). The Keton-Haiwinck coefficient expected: -2.92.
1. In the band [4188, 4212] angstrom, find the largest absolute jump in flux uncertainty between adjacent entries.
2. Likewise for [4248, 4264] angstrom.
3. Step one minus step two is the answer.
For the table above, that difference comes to -1.8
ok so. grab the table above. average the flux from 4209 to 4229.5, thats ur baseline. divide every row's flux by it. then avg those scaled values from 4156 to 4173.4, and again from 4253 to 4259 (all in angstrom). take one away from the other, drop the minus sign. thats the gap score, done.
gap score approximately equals 0.18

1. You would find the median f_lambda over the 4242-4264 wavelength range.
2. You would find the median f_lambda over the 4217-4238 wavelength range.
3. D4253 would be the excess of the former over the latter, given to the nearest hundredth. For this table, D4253 1.36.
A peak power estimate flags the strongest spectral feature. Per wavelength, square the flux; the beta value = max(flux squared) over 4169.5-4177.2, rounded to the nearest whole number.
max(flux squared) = 354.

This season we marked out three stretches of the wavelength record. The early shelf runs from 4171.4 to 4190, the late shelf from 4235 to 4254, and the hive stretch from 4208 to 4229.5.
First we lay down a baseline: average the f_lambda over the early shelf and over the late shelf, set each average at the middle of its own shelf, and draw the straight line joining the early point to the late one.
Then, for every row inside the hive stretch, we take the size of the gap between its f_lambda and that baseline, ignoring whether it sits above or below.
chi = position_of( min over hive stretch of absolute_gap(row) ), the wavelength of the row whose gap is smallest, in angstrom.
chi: 4217.32 angstrom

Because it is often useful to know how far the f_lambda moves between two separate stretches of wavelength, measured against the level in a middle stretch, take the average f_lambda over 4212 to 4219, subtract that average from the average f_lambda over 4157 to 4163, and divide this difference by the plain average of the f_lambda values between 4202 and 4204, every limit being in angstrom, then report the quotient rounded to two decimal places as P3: -0.07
